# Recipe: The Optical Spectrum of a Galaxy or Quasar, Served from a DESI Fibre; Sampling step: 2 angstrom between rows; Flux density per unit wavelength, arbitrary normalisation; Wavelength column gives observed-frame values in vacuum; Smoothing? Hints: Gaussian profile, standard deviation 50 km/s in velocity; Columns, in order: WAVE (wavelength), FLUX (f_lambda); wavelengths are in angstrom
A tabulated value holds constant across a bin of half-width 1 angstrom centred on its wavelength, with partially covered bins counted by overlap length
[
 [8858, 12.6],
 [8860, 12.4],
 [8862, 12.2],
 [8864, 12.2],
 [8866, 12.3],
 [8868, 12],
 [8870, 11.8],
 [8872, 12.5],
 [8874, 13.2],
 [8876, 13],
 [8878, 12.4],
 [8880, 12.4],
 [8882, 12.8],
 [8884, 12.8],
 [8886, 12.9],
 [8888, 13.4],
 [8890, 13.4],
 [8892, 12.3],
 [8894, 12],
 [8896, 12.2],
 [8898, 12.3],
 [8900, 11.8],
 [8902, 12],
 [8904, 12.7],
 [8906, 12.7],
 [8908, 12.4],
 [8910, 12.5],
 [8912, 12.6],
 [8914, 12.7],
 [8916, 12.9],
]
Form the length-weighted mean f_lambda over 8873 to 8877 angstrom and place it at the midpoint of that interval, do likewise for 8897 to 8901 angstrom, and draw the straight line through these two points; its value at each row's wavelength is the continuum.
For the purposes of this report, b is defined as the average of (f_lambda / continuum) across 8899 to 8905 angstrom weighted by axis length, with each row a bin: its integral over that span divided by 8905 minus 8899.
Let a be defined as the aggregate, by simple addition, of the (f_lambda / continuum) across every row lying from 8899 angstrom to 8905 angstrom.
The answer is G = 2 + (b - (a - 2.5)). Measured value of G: 2.46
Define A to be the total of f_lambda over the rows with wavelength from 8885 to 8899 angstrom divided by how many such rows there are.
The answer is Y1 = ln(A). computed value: 2.54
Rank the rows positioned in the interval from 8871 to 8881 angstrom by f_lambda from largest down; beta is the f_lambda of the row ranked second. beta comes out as 13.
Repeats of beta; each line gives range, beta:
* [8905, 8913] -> 12.6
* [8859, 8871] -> 12.3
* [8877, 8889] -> 12.9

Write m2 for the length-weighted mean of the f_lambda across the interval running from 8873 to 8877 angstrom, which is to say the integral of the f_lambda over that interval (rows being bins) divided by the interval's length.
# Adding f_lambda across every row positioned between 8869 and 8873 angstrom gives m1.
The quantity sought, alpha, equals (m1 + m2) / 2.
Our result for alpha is 18.7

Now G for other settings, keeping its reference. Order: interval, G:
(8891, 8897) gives 2.52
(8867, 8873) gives 2.68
